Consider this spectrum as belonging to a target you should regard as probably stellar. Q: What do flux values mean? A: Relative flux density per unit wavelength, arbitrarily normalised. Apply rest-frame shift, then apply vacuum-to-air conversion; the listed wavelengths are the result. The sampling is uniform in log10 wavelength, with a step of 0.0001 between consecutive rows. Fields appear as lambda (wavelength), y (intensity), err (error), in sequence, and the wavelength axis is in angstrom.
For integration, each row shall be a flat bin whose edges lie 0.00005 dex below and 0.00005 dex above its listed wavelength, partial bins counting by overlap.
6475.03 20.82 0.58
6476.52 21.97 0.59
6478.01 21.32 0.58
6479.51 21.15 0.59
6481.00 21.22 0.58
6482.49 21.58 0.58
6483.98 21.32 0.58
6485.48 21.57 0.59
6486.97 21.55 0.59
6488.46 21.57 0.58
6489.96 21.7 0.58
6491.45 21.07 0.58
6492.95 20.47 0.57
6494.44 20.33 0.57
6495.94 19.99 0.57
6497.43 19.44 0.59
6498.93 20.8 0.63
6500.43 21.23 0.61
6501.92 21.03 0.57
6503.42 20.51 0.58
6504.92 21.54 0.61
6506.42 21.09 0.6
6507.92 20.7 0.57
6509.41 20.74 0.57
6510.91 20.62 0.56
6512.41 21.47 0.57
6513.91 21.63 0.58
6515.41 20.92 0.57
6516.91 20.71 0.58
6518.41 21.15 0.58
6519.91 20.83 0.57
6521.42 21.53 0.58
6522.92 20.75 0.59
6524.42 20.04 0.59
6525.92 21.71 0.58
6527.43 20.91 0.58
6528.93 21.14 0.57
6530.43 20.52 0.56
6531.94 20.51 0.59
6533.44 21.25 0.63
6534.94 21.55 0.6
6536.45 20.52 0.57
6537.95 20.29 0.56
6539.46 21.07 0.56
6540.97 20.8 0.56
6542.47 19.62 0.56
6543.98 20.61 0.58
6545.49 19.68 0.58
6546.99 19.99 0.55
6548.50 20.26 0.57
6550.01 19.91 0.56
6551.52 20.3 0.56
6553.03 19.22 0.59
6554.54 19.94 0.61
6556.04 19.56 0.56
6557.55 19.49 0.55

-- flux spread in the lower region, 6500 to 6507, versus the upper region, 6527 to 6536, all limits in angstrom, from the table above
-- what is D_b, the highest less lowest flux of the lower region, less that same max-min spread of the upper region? 0.0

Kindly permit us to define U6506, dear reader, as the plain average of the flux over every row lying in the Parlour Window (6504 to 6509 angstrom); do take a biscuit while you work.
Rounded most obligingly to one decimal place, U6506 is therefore 21.1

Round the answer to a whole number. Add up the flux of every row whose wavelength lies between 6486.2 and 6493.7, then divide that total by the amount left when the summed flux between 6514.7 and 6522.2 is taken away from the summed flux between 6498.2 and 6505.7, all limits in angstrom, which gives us -3545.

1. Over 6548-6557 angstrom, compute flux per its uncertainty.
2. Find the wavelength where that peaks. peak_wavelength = 6551.52 angstrom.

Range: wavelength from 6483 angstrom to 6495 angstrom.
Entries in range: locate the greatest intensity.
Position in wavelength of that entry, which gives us 6489.96 angstrom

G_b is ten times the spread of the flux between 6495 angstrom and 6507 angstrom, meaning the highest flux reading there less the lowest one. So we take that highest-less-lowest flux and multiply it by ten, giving 21.0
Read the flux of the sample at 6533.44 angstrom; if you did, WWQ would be 21.25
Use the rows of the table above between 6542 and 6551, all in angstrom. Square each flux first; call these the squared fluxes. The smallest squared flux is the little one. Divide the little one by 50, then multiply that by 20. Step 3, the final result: 154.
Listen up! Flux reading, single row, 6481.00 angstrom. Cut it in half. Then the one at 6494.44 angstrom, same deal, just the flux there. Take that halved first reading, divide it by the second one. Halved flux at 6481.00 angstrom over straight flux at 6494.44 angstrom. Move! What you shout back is 0.522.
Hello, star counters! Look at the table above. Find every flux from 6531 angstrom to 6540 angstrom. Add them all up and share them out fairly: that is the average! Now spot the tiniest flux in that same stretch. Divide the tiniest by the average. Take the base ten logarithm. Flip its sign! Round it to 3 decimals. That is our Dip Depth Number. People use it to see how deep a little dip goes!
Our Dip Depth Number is 0.012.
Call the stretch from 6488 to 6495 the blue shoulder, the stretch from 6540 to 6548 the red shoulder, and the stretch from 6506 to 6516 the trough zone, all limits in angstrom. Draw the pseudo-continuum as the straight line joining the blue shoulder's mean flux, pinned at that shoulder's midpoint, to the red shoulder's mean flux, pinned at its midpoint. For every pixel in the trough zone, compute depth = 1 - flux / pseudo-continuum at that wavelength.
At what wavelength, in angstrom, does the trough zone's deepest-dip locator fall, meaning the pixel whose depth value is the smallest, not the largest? 6513.91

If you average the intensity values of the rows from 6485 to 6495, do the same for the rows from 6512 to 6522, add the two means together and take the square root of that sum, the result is 6.51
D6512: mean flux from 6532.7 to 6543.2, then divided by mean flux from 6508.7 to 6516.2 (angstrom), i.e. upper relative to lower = 0.98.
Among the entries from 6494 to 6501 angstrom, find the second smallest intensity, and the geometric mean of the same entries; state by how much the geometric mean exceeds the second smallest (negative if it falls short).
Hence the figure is 0.36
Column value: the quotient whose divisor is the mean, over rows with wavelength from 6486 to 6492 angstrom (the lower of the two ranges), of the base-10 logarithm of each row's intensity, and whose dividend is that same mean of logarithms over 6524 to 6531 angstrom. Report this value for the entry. 0.99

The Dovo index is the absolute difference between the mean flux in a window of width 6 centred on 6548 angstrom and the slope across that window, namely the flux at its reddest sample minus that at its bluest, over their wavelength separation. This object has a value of 19.9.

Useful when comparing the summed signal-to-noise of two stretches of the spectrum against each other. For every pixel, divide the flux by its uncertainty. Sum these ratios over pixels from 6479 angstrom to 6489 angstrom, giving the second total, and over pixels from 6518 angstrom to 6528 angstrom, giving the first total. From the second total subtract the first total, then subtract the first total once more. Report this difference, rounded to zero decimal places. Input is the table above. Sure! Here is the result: -249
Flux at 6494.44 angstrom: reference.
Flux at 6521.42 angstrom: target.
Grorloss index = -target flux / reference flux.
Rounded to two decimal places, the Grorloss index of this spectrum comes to -1.06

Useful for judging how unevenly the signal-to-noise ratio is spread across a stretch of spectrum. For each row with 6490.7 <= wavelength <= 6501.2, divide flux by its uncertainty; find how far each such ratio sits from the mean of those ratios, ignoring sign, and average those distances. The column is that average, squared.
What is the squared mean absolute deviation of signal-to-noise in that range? 1.11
